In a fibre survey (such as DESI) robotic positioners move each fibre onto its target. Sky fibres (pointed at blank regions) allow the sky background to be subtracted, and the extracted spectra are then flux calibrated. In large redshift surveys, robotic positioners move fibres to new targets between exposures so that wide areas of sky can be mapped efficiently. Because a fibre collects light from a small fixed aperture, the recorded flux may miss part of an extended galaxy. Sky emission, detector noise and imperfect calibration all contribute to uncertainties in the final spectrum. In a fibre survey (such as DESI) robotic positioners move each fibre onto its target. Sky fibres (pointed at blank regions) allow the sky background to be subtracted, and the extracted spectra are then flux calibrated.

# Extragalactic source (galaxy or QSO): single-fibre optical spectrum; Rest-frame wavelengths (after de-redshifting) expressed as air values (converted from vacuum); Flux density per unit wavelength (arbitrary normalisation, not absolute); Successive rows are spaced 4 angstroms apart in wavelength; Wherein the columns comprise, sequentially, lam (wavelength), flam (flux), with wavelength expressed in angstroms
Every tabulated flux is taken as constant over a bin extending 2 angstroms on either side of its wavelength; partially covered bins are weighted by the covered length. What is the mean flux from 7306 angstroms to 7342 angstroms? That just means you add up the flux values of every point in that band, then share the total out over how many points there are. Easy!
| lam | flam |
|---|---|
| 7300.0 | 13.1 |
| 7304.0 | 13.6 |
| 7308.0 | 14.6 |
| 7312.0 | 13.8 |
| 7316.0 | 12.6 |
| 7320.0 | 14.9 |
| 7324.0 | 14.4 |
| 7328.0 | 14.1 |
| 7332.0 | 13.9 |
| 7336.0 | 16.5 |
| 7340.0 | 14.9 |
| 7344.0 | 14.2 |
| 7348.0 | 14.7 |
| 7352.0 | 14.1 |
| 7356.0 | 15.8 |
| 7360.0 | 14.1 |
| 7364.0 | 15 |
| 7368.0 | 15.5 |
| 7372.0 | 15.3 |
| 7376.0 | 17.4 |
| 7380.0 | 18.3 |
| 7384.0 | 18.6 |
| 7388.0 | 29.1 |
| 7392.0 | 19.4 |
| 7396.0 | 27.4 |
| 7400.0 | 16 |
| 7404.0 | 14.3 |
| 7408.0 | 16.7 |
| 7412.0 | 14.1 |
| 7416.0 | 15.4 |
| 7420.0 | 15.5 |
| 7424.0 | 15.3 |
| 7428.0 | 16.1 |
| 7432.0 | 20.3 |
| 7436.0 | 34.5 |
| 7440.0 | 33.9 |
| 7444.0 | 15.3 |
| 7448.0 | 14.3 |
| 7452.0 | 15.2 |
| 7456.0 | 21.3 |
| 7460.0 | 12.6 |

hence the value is 14.4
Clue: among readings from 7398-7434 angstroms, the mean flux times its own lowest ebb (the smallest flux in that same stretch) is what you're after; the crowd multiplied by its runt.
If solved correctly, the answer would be 225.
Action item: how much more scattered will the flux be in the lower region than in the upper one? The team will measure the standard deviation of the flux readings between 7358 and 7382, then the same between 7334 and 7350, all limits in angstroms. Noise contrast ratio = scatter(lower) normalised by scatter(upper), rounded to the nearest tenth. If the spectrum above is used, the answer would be 0.6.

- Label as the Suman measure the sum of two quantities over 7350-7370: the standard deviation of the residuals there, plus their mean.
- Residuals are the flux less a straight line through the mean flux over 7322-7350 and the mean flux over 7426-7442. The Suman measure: -1.8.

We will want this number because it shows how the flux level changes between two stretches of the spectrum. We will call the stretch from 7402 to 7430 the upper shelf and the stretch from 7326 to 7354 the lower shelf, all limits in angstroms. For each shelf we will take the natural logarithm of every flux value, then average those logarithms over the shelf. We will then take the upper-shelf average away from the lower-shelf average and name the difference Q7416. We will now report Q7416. -0.05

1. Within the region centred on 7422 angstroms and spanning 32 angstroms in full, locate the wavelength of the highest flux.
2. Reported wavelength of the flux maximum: 7436.0 angstroms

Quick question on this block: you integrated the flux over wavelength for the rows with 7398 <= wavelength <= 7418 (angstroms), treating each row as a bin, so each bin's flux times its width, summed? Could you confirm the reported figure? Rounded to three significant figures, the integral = 306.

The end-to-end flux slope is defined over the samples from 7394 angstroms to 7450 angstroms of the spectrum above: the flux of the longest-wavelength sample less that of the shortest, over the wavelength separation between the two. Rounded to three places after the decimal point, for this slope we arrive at -0.252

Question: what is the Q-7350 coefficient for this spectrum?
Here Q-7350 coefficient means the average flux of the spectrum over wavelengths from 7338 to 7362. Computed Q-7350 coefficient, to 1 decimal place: 14.6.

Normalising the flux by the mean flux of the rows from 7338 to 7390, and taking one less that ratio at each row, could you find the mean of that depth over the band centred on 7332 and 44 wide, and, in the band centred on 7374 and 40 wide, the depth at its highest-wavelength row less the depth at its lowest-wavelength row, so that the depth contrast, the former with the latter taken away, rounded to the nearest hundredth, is 0.35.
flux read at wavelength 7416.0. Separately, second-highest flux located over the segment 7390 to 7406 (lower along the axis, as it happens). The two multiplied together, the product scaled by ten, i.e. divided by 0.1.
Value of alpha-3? 2988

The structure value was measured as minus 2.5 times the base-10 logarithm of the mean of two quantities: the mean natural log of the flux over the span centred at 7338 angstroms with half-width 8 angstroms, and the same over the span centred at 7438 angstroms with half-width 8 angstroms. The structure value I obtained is -1.17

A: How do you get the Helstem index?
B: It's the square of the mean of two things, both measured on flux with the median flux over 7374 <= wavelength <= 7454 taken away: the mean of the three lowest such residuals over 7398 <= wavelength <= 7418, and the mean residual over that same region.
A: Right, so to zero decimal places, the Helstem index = 2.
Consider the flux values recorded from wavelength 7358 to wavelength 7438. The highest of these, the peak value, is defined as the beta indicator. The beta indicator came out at 34.5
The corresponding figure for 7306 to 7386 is 18.6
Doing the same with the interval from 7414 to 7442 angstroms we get 34.5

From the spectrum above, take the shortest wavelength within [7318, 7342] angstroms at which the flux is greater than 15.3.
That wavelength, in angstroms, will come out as 7336.0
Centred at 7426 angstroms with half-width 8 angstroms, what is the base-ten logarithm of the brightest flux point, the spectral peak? 1.307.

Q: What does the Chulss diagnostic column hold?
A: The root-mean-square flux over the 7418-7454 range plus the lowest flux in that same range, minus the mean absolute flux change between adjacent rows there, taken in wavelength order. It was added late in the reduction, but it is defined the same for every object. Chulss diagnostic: 31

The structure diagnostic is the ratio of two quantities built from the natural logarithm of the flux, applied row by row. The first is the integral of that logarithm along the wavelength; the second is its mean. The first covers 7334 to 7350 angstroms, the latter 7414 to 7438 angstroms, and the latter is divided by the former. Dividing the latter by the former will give 0.067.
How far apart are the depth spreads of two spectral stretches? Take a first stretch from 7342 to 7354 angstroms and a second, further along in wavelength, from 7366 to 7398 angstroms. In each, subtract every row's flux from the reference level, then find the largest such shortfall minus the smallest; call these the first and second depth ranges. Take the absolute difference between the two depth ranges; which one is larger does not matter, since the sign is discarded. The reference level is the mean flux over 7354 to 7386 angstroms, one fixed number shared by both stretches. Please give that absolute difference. 13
